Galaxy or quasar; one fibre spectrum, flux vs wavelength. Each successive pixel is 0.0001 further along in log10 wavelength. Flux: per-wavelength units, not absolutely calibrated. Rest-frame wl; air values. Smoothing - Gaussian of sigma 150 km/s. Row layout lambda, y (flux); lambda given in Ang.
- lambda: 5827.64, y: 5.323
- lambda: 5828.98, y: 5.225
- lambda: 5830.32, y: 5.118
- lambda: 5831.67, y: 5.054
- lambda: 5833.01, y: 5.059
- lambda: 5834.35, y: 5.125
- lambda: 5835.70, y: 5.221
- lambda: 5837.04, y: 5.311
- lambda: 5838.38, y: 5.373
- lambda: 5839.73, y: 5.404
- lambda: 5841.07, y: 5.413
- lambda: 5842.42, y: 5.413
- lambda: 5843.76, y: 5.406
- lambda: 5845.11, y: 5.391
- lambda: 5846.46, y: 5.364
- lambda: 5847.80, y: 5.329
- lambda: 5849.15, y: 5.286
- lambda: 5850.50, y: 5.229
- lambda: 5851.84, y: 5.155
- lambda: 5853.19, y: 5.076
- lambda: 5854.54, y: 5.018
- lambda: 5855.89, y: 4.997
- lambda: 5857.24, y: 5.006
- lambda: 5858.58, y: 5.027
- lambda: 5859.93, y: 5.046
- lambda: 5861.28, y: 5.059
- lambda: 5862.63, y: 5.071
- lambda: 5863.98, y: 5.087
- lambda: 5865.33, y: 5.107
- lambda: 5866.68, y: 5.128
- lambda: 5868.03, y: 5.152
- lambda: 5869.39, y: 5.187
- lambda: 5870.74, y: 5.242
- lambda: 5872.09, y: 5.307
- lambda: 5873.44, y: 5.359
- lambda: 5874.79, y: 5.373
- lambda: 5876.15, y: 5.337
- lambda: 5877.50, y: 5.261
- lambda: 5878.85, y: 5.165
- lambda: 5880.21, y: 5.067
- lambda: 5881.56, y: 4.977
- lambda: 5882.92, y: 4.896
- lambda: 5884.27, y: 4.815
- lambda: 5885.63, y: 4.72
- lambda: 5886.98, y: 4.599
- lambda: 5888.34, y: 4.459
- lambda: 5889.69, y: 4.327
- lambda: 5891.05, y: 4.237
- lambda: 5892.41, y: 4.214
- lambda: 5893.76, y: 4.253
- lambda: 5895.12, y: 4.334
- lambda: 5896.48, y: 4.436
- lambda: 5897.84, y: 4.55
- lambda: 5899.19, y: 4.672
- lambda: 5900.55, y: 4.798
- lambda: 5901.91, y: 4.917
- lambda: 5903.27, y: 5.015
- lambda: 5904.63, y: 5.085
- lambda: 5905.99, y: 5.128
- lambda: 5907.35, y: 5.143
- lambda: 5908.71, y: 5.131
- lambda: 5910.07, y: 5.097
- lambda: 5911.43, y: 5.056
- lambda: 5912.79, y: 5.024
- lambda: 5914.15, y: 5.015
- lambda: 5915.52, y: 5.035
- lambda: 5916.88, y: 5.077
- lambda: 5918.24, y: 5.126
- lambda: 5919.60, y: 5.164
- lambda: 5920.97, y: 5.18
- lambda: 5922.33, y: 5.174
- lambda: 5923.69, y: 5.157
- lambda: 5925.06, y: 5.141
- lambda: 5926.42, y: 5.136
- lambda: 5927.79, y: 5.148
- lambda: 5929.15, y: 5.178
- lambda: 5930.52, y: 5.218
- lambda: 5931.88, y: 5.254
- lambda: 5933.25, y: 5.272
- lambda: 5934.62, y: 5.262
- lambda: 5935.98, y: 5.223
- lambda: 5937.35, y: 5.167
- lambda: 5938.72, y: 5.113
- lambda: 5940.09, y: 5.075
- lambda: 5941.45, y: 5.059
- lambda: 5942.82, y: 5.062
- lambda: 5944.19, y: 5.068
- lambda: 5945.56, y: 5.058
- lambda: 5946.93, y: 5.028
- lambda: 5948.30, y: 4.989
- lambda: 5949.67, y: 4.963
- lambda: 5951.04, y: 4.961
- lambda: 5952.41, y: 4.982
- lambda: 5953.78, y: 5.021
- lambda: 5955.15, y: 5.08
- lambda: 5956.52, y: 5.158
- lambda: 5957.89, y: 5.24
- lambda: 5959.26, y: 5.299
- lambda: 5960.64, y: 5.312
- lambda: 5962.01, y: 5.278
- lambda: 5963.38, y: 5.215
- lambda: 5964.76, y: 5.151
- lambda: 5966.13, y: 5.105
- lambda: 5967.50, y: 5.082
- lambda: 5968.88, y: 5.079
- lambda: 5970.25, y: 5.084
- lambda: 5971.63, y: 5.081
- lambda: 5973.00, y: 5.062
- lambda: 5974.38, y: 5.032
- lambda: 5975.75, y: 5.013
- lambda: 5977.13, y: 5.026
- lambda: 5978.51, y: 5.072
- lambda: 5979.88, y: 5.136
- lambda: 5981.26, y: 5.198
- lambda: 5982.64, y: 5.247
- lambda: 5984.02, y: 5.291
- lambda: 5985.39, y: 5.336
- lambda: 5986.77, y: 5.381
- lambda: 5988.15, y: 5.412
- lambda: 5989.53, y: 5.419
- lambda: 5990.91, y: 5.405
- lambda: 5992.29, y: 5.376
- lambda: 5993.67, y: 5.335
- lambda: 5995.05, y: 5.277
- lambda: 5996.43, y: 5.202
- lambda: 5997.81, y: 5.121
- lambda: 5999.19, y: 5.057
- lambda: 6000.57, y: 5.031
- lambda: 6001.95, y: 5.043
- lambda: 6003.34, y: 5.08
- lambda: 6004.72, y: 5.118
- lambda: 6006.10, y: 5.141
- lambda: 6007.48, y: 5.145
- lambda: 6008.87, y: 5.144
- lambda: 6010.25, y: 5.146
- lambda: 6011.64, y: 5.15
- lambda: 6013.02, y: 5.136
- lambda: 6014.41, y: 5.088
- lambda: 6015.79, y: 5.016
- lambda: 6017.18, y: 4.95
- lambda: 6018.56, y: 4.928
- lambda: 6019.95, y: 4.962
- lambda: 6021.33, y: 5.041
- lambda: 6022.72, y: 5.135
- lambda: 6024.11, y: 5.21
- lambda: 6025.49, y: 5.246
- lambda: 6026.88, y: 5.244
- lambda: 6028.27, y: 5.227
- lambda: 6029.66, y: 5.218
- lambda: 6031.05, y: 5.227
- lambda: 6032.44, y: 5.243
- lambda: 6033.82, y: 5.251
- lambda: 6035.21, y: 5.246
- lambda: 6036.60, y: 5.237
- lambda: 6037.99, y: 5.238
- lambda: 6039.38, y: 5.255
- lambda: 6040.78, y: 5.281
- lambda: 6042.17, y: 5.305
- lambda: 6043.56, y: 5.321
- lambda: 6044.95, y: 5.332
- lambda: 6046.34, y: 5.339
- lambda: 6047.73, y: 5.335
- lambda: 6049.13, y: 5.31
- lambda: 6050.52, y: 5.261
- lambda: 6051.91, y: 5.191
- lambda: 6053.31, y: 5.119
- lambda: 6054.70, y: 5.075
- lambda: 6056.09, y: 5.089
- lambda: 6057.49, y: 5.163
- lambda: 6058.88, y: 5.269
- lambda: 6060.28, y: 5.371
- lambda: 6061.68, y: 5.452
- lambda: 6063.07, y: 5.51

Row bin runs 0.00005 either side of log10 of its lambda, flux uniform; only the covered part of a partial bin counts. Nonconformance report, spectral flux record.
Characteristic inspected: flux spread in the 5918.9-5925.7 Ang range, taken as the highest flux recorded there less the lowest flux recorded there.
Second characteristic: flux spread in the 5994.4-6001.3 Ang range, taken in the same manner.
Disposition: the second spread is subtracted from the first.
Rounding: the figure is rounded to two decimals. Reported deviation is -0.21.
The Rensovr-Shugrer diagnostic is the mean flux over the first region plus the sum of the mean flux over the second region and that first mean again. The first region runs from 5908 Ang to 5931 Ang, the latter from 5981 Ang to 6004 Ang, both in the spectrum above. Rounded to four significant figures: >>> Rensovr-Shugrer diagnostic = 15.49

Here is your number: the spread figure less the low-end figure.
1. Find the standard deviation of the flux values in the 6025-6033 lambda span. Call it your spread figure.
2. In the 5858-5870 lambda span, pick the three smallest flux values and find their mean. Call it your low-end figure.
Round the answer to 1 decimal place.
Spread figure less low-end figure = -5.0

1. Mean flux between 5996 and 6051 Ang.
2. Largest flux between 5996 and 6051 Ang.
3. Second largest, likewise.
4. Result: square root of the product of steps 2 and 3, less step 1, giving 0.163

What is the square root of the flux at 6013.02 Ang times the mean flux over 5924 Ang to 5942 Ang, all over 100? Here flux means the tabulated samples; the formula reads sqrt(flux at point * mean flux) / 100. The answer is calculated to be 0.0515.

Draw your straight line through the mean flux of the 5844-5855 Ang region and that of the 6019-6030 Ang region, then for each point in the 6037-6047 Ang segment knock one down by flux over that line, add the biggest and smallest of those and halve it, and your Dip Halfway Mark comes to -0.03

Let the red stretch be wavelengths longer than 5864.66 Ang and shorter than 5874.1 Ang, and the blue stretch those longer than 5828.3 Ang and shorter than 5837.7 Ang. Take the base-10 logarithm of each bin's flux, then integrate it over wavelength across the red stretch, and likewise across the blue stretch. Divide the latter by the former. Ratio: 0.99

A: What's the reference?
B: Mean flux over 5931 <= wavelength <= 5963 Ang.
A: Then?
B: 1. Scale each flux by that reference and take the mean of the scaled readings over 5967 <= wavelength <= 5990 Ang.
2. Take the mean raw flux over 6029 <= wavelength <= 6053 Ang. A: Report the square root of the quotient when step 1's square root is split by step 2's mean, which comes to 0.437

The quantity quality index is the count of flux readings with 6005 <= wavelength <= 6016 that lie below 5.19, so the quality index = 8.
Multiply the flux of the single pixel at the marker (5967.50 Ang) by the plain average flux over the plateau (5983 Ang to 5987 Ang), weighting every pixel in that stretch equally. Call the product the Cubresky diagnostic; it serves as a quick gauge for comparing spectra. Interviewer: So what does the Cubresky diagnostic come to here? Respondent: 27.1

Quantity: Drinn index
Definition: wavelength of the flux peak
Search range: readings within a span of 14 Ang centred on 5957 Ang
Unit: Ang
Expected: 5960.64 Ang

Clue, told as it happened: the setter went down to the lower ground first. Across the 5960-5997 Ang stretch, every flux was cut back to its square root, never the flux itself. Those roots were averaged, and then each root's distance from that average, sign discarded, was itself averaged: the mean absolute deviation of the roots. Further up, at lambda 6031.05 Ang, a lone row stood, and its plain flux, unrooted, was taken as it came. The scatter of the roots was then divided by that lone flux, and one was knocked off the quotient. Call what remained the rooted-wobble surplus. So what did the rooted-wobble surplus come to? -0.995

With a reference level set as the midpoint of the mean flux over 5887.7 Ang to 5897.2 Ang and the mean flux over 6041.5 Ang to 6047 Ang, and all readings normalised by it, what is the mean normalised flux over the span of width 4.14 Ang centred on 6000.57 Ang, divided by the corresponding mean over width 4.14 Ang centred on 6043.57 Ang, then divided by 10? 0.0948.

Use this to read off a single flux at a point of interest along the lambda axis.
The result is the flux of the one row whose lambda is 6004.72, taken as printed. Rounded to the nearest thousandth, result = 5.118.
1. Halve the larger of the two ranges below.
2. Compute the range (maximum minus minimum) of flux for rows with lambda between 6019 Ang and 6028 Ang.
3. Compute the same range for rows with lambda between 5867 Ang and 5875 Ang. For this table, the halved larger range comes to 0.142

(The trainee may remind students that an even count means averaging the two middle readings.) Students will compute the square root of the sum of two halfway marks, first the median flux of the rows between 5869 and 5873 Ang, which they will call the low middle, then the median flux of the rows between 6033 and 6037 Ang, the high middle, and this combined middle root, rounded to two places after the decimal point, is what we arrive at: 3.24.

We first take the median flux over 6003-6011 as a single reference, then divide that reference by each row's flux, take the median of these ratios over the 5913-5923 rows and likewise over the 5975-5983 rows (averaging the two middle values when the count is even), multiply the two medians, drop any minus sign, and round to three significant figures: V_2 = 1.01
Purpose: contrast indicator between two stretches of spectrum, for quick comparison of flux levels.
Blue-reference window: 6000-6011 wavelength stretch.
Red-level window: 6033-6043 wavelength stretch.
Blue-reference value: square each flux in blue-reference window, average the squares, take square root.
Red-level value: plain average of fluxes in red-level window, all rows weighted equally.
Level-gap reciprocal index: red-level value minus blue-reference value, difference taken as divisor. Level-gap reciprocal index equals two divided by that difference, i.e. 13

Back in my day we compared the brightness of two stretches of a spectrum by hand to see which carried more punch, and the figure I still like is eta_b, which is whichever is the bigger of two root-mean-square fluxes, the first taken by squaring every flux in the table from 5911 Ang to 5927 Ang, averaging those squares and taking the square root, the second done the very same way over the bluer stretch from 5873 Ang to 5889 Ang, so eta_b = 5.11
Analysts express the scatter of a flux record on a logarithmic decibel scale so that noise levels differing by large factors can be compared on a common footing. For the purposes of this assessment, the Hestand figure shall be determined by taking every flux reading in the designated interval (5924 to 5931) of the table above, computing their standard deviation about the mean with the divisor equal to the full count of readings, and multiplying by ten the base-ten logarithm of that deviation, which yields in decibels -15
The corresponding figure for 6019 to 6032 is -10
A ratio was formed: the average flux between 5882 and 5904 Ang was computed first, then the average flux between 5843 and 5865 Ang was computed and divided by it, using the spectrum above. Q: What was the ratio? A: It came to 1.13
